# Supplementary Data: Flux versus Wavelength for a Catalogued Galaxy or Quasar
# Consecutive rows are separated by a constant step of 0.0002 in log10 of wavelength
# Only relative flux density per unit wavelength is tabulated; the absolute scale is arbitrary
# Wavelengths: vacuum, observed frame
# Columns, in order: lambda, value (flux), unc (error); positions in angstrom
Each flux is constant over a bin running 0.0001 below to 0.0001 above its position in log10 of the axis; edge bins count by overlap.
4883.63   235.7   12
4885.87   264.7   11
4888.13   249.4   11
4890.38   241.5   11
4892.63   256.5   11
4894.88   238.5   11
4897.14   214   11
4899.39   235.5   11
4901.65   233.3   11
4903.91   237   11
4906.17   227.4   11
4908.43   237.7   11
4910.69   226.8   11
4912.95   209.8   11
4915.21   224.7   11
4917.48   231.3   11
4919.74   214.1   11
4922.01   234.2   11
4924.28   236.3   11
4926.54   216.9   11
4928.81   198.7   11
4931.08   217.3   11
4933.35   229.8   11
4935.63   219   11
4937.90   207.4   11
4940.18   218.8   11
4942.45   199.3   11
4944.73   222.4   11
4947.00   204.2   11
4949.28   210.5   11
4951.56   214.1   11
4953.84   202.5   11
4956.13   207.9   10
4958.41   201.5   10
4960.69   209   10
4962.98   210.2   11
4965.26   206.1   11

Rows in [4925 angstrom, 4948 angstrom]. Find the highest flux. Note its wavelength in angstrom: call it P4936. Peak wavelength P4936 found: 4933.35 angstrom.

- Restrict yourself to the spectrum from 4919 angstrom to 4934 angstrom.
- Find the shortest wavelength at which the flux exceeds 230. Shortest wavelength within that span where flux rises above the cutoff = 4922.01 angstrom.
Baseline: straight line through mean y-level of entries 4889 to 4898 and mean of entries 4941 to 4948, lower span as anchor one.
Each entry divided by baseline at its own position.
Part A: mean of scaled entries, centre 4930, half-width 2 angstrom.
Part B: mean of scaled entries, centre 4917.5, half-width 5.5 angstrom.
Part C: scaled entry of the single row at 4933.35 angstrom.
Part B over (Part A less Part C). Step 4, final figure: -9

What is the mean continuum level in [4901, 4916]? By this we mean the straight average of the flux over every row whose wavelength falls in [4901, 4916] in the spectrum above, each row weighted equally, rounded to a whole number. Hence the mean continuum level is 228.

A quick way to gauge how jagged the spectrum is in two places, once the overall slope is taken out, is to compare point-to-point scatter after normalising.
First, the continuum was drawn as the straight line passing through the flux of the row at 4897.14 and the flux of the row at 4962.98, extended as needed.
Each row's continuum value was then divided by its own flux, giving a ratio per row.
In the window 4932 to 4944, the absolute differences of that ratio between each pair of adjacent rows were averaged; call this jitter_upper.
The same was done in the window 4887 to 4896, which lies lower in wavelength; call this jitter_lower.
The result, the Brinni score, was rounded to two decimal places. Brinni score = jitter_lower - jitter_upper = -0.01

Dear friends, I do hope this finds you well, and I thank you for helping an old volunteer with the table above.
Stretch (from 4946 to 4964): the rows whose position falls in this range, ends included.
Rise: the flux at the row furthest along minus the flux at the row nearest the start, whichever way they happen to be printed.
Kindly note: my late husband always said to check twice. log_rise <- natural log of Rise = 1.79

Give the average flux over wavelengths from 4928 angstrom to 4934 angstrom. 215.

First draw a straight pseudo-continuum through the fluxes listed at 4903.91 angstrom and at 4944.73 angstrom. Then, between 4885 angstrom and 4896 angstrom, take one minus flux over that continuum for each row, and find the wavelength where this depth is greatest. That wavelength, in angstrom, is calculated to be 4894.88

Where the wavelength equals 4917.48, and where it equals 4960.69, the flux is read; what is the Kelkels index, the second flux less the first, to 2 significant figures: -22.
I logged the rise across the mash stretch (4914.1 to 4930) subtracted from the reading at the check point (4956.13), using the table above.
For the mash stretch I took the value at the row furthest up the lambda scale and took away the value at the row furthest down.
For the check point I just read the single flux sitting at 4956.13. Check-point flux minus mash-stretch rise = 234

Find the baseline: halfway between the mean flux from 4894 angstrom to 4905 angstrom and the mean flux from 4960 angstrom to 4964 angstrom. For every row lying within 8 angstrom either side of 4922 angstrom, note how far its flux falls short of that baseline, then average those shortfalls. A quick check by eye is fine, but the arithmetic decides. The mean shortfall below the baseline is -2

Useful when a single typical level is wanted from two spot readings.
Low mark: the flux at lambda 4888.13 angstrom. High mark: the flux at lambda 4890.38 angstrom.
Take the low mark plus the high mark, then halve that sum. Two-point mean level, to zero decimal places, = 245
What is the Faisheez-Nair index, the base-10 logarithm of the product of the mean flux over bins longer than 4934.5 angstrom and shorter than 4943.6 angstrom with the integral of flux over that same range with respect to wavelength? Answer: 5.608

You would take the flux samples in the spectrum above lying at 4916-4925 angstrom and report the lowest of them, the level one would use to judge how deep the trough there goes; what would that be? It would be 214.1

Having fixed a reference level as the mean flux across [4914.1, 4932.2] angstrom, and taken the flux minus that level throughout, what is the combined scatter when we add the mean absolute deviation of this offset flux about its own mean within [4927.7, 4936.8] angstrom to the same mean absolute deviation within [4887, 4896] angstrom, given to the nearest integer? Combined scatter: 15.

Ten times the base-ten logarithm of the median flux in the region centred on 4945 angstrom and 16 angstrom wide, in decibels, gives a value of 23.23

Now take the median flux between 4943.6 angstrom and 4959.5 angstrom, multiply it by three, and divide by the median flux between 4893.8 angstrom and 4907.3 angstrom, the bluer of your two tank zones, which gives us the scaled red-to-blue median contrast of 2.66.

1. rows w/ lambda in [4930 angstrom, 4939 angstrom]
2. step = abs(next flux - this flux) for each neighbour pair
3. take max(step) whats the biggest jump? 12.5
